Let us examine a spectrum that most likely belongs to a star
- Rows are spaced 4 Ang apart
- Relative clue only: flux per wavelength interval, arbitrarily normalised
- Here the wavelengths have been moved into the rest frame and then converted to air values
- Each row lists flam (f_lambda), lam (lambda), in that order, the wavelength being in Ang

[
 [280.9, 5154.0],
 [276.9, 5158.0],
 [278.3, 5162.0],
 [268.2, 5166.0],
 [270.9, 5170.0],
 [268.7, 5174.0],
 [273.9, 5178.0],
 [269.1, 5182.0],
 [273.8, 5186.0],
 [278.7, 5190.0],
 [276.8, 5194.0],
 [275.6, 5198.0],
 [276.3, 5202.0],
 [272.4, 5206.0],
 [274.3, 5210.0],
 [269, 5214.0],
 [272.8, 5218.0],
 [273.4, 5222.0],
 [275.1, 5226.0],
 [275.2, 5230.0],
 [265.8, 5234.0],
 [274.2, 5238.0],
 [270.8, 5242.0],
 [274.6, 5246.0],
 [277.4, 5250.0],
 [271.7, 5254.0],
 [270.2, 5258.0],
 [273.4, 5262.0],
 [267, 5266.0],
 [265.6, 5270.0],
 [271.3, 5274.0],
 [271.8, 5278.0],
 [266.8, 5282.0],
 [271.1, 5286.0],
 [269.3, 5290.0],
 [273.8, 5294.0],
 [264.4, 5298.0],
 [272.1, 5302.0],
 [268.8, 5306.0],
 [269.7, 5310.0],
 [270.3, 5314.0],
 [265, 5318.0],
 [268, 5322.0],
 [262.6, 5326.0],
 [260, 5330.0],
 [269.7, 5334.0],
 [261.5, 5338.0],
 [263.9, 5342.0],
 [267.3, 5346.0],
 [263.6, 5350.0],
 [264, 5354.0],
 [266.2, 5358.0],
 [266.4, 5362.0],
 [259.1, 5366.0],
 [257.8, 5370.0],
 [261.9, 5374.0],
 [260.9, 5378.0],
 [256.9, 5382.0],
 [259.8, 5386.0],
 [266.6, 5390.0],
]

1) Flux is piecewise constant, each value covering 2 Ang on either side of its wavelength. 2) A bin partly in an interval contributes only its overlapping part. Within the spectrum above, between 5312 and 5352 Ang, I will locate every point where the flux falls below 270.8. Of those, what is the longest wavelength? 5350.0 Ang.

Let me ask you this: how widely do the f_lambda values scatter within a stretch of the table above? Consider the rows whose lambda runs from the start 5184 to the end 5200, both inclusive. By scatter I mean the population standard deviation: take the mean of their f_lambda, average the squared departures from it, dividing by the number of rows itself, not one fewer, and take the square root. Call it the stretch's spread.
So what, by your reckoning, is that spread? 1.78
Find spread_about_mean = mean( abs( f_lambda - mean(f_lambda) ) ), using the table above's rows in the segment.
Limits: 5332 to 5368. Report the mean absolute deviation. 2.46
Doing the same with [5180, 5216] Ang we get 2.60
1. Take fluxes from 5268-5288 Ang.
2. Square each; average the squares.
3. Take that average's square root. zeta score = 269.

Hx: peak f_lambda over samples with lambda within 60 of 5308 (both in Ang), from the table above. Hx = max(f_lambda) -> 277.4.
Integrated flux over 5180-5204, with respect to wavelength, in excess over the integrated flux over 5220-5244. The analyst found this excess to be 63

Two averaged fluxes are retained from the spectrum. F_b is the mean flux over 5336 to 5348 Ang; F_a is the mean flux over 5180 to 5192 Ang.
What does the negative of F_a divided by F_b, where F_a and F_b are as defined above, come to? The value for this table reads -1.04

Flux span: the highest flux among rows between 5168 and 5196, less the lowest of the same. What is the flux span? 10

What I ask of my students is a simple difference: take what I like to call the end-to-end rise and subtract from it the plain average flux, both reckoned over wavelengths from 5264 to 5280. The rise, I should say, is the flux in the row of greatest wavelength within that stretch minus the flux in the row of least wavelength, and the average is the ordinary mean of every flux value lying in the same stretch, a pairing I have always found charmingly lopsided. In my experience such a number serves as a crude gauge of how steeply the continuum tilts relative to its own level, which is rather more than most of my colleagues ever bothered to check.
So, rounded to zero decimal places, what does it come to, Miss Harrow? -264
